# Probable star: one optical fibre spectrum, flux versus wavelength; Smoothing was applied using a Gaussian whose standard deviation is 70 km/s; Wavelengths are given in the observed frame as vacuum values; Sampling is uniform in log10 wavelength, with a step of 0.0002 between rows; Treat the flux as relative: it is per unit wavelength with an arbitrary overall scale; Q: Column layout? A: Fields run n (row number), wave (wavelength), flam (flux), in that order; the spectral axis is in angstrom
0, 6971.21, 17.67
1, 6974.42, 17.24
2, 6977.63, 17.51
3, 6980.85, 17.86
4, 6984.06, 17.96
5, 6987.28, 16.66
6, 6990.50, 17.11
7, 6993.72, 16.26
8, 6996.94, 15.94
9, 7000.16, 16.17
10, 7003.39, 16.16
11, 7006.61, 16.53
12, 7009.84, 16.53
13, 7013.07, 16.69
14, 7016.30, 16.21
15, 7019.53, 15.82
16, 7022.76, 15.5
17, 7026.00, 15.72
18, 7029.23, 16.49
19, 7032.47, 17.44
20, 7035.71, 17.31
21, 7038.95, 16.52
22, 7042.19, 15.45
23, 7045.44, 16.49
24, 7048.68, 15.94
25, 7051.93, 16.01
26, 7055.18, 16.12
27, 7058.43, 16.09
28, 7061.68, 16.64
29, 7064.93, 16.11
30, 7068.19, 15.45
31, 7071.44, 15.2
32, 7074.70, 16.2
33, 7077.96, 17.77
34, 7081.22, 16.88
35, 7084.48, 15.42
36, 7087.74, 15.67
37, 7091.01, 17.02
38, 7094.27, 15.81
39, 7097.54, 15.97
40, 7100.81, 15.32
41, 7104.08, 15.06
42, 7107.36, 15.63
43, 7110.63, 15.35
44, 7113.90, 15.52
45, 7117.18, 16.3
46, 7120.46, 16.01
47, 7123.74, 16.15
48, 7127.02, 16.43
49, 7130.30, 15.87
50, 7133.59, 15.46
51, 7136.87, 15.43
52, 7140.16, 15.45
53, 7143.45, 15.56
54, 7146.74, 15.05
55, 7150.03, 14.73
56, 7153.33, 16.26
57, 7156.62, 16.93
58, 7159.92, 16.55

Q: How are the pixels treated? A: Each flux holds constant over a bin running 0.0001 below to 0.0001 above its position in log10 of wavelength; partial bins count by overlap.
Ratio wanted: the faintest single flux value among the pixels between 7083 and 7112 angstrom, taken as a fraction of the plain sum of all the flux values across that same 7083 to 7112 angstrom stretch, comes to 0.11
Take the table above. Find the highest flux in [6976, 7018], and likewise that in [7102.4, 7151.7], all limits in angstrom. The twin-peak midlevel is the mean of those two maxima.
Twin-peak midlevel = 17.2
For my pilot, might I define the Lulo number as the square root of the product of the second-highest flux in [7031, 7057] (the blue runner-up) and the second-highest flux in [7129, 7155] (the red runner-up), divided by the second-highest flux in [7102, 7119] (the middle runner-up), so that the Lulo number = 1.06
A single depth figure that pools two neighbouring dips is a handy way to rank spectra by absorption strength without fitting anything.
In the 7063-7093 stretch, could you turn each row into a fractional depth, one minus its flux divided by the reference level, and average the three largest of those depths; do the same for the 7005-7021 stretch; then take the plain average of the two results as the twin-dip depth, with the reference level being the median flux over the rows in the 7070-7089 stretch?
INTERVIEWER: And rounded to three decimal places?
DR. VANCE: 0.010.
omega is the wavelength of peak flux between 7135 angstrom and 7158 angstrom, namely 7156.62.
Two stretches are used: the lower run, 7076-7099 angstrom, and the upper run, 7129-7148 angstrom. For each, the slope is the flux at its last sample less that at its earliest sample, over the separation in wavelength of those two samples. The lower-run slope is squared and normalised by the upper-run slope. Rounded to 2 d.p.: -0.17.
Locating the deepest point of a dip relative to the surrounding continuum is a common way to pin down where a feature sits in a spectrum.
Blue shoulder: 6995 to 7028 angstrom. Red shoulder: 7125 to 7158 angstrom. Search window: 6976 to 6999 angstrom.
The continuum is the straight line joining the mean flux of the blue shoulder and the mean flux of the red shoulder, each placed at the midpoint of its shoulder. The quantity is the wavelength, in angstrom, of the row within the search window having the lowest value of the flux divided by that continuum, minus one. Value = 6996.94 angstrom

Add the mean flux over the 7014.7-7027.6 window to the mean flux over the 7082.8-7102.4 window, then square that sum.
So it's 1004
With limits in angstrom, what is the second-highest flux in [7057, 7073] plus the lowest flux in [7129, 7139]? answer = 31.5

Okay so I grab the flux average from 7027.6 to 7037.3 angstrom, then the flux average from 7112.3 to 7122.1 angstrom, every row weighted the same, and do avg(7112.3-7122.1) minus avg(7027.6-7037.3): -1.1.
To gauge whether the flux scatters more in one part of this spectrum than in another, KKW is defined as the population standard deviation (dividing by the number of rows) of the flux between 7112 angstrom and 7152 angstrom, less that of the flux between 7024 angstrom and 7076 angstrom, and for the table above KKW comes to -0.11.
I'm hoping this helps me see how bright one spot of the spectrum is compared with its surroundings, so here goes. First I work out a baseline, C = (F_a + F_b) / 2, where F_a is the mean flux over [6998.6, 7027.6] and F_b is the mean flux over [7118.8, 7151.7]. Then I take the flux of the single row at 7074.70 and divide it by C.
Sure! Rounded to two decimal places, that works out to 1.02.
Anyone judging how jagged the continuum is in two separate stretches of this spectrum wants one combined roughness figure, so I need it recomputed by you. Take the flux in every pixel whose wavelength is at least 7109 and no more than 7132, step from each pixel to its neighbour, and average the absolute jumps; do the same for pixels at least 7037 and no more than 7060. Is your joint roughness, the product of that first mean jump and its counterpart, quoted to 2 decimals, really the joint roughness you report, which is 0.18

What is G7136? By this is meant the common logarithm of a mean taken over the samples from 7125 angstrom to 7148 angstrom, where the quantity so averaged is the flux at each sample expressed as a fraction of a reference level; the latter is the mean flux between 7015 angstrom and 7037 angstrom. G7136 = -0.020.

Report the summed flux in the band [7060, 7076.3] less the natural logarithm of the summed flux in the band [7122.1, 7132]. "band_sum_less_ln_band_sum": 76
